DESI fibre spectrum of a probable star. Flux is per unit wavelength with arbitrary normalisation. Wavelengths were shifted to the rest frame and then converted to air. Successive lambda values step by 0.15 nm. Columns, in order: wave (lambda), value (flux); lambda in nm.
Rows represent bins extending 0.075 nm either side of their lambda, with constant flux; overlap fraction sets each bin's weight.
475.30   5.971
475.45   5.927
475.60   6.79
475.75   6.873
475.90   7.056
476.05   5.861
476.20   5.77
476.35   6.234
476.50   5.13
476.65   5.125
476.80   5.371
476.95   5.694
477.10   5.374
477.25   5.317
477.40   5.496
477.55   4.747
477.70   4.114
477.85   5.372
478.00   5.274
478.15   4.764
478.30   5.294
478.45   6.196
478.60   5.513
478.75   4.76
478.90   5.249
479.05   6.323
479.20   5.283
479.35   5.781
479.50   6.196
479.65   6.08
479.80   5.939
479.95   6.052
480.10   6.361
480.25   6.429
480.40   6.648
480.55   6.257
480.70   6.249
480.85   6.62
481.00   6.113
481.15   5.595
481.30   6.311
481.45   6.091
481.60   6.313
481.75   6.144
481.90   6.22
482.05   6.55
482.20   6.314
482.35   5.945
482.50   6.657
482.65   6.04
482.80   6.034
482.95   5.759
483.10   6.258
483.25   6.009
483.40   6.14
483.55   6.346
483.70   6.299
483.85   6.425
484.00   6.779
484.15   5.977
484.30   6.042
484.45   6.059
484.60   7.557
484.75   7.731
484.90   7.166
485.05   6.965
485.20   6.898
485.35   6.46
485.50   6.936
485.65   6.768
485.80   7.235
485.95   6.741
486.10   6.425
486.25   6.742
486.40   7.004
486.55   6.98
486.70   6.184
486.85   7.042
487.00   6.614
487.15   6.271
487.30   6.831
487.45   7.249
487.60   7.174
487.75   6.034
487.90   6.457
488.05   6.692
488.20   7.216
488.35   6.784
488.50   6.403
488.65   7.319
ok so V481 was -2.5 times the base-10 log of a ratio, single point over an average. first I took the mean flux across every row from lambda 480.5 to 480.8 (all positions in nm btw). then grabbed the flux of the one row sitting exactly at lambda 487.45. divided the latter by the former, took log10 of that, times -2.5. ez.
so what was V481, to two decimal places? -0.16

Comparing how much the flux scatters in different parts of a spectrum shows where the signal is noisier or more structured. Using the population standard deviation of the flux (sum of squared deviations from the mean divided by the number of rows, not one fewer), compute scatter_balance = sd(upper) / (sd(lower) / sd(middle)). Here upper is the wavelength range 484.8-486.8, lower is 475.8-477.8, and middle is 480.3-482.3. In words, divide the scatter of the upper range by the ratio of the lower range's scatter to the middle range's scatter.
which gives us 0.11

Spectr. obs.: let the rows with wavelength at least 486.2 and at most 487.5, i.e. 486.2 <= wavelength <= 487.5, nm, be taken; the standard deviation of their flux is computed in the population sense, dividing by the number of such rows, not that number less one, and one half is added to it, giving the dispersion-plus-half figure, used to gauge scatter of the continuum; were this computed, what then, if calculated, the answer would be 0.84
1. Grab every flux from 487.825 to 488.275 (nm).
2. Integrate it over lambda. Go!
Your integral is 3.05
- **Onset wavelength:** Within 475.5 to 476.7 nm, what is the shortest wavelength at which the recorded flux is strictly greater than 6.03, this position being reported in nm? 475.60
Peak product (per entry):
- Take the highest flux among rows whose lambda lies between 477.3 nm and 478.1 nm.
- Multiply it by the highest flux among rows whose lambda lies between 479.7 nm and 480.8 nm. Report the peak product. 37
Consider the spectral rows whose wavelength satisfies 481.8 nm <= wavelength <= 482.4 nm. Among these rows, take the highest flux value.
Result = 6.55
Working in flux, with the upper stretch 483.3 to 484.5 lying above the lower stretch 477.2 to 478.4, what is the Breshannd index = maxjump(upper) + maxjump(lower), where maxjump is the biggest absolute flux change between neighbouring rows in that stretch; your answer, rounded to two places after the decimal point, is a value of 2.06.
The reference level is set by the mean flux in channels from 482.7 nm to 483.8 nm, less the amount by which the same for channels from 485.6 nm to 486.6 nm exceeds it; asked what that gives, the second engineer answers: 5.4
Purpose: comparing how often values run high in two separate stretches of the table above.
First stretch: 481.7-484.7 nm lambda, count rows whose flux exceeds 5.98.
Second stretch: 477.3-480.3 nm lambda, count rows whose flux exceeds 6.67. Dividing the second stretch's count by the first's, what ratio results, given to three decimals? 0.000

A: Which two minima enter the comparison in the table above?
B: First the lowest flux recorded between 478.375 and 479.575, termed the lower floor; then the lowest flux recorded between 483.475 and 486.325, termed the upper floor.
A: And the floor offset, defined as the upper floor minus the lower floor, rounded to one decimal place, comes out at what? 1.2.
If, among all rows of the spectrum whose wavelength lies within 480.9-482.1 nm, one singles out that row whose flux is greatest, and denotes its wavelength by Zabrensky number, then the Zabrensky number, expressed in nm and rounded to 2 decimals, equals 482.05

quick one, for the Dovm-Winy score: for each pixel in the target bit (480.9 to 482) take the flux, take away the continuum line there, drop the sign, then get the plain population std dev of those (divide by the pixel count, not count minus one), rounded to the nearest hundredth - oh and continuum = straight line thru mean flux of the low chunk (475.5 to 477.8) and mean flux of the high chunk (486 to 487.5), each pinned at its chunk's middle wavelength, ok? 0.17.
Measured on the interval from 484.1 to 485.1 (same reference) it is 0.31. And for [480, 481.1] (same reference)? 0.19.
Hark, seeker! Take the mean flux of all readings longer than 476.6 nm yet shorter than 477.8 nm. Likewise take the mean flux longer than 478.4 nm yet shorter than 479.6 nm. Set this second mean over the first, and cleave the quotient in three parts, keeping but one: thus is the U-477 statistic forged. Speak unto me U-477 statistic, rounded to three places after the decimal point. 0.366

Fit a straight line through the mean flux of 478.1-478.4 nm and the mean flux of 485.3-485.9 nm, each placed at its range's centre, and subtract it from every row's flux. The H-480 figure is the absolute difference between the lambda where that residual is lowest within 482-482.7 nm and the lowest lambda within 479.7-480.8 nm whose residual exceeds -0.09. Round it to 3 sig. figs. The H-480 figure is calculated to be 2.55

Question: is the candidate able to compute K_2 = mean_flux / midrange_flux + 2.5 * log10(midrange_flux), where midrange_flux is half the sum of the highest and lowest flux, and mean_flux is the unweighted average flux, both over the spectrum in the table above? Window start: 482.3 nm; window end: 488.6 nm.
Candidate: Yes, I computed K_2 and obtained 3.05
